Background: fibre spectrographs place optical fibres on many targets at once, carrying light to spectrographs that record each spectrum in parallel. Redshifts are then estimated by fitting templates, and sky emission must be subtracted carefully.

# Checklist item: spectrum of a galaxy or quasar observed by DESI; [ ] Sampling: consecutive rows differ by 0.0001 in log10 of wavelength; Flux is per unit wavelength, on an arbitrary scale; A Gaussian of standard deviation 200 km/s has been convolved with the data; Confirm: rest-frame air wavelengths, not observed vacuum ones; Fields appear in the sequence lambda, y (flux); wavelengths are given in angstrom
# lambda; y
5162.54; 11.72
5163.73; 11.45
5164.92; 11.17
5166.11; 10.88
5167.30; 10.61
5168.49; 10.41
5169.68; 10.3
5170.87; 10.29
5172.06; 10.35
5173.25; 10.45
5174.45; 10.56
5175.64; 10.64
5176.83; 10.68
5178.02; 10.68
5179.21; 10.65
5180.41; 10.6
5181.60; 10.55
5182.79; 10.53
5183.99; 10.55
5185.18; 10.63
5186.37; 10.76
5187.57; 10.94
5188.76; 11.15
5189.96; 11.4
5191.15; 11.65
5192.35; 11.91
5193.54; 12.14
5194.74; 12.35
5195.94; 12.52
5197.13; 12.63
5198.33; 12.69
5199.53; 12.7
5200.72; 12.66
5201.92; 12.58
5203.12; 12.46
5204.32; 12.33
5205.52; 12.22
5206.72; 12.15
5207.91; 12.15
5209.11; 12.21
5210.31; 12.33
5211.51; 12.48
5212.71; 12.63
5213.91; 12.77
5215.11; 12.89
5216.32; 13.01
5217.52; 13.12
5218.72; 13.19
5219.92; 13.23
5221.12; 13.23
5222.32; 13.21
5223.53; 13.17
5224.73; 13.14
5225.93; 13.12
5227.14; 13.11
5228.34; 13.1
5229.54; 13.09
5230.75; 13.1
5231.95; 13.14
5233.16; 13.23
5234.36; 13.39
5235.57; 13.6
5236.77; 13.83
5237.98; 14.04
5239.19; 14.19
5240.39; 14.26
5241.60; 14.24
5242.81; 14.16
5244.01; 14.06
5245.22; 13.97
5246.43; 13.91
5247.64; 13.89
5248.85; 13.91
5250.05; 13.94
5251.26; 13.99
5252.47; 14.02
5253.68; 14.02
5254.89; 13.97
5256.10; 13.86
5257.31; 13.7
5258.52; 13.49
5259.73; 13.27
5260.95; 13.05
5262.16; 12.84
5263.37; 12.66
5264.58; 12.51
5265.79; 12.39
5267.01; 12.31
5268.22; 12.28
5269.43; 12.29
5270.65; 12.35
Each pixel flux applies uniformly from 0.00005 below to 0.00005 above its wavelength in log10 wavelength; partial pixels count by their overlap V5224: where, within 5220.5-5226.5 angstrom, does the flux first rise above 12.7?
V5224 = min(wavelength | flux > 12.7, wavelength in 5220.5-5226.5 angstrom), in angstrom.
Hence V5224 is 5221.12 angstrom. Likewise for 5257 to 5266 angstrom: 5257.31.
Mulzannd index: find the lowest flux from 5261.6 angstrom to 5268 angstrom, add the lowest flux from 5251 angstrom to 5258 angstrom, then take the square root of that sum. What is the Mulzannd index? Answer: 5.10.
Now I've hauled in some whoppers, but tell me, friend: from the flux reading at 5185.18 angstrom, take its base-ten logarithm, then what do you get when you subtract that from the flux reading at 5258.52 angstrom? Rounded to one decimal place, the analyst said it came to 12.5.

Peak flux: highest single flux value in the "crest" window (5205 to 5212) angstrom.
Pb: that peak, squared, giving 156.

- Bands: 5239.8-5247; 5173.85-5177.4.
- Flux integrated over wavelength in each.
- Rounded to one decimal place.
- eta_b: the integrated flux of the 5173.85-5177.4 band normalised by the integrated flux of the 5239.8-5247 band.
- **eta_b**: 0.4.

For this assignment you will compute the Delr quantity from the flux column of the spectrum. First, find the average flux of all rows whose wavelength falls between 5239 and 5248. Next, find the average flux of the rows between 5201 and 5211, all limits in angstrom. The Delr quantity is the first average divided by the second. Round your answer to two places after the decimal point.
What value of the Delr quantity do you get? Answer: 1.14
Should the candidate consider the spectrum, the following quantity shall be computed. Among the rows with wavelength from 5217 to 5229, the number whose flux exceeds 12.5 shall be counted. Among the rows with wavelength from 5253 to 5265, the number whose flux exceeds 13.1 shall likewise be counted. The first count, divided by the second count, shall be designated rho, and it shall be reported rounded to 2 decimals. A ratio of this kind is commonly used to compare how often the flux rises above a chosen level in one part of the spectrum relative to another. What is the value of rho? 1.67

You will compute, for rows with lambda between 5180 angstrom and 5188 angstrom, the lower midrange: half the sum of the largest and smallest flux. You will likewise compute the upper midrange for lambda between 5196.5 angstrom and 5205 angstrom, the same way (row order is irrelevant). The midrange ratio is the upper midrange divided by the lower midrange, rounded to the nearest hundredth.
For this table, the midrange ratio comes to 1.17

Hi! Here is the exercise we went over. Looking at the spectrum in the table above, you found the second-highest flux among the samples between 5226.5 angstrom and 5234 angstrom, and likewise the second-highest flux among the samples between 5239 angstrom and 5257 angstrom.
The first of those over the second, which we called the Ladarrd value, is 0.92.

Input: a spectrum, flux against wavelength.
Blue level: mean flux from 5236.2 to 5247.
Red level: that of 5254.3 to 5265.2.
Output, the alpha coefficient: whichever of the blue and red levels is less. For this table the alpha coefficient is 13.3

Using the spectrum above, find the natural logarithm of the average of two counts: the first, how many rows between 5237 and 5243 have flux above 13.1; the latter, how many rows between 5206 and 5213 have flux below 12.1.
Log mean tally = 0.92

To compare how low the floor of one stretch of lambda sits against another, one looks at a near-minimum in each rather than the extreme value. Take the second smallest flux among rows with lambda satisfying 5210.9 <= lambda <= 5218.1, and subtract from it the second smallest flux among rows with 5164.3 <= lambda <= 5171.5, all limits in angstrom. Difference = 2.3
